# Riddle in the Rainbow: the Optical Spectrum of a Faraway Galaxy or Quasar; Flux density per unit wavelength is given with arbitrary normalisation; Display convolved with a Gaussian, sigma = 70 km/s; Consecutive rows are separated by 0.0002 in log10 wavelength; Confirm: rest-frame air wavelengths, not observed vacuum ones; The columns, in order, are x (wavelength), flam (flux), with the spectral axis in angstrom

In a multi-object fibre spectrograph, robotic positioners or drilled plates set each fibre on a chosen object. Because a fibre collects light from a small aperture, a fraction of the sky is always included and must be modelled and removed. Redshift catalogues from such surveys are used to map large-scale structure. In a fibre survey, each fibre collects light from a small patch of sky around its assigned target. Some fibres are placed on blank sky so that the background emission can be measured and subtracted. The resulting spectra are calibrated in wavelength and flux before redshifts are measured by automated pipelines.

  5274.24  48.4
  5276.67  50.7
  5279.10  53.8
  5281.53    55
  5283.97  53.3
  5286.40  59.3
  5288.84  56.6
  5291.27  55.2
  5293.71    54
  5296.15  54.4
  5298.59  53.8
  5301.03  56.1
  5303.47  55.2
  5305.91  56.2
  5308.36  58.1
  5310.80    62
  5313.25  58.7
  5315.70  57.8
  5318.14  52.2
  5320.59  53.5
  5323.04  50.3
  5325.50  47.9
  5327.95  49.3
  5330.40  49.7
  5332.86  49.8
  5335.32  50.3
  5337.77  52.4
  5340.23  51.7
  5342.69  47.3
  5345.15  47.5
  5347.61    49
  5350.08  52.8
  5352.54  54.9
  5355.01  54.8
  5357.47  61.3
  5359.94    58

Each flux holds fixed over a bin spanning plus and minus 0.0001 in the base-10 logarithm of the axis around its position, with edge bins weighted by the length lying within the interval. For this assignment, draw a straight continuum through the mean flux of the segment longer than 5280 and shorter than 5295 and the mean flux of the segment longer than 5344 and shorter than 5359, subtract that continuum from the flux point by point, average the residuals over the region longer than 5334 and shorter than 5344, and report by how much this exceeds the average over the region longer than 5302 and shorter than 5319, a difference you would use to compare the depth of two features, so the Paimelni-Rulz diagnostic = -6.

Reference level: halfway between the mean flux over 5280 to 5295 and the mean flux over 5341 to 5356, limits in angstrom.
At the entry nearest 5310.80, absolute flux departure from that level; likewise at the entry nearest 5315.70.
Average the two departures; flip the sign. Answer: -7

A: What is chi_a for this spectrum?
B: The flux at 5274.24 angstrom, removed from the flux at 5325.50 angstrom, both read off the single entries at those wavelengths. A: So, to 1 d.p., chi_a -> -0.5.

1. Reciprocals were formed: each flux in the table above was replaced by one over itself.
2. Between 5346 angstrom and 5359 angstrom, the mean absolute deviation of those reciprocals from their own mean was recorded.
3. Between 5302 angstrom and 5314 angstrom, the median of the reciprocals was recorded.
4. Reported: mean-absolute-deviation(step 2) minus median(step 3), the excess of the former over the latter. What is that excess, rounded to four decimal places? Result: -0.0162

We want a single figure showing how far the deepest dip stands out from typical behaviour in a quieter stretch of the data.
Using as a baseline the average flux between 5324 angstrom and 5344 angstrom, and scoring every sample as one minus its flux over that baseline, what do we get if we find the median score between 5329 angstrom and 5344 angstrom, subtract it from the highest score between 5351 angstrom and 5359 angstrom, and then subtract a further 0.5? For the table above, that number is -0.60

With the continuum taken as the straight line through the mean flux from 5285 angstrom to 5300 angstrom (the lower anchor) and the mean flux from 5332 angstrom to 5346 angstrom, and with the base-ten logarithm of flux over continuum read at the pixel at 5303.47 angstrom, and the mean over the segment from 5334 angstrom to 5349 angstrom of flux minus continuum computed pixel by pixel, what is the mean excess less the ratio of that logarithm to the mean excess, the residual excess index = 0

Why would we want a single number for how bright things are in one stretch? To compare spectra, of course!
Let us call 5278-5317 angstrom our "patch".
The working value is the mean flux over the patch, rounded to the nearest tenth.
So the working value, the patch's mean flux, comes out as 56.2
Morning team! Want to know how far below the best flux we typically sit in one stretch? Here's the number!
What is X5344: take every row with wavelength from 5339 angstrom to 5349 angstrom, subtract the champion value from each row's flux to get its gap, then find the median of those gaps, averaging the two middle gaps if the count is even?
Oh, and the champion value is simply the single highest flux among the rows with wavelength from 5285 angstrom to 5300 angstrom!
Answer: -11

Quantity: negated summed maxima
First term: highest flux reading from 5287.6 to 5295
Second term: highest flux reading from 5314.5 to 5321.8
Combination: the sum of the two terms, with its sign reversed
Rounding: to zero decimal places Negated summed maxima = -114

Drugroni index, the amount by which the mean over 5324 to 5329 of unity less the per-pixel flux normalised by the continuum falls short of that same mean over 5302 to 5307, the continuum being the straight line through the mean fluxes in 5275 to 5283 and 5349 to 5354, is -0.14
